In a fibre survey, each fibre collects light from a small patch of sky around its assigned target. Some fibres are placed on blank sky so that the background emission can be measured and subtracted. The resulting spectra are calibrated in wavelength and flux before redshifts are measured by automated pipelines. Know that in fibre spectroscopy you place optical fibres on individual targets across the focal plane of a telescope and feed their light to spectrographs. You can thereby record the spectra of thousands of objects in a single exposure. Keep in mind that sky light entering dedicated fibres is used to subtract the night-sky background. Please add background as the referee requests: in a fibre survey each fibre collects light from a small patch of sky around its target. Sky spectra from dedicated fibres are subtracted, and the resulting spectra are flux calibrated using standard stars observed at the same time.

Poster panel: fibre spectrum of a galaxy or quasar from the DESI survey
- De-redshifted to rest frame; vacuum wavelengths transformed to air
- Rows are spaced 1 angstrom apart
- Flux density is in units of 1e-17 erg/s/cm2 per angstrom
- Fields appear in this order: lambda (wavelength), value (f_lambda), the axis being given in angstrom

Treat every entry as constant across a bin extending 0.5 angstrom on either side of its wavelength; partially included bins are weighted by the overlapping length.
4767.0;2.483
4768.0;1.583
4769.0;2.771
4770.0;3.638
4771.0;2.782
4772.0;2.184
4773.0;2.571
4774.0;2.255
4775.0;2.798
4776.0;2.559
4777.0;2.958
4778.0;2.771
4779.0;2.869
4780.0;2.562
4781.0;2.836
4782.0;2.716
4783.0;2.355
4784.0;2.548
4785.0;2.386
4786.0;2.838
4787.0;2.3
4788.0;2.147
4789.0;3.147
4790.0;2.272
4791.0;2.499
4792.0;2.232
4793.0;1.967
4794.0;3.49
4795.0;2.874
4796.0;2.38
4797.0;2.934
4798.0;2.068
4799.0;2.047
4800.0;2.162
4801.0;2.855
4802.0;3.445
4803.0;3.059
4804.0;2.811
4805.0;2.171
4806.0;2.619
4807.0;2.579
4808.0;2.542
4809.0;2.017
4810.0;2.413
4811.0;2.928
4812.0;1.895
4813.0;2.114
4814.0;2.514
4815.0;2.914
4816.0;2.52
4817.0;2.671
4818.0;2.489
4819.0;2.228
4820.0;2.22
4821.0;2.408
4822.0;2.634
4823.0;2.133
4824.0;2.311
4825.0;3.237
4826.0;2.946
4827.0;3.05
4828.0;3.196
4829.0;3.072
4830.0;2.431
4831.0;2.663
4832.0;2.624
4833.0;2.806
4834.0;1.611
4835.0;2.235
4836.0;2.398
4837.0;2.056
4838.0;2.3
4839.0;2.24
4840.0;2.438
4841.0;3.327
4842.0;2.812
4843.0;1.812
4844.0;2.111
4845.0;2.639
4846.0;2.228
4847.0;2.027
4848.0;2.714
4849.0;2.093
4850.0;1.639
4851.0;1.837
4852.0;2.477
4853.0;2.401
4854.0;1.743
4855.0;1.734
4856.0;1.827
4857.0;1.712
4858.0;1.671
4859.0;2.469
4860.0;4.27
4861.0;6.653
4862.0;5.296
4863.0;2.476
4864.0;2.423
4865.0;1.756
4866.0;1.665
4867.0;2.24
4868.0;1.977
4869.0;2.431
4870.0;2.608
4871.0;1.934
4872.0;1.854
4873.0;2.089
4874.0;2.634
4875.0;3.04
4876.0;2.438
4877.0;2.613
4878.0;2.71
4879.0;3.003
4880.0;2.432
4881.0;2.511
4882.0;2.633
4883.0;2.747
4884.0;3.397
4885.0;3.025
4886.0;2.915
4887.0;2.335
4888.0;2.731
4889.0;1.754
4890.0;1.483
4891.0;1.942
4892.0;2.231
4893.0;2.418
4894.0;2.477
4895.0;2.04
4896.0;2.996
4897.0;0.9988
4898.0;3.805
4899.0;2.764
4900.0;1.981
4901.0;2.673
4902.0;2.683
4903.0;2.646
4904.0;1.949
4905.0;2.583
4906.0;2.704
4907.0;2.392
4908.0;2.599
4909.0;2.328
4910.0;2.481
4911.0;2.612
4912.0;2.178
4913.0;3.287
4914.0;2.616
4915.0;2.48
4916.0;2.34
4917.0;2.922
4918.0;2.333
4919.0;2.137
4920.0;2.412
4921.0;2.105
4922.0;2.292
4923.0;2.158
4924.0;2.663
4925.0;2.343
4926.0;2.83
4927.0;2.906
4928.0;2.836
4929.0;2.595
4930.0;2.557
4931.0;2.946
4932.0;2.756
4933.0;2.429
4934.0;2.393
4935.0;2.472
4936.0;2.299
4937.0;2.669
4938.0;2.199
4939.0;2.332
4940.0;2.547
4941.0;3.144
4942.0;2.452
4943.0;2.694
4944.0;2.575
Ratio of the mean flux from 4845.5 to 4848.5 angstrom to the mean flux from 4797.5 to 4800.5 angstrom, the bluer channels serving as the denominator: 1.11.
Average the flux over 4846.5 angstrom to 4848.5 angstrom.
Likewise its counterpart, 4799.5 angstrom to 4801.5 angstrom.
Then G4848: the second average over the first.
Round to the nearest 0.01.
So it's 1.06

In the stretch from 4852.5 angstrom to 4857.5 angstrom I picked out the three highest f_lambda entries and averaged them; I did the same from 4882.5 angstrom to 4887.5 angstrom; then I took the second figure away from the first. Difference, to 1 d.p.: -1.1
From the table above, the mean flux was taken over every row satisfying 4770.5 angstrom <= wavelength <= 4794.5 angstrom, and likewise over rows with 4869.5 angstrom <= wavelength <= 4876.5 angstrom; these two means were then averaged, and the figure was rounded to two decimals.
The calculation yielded 2.48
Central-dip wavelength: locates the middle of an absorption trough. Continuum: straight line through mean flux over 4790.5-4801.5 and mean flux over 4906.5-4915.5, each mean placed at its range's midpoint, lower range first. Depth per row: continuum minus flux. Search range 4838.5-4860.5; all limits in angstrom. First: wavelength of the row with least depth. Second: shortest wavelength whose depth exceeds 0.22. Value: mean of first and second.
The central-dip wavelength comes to 4849.5 angstrom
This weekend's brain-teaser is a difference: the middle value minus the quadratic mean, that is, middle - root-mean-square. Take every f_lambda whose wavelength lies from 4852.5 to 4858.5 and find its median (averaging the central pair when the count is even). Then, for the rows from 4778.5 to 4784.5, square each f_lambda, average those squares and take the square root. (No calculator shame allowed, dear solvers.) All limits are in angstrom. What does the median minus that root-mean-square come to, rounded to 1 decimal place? -0.9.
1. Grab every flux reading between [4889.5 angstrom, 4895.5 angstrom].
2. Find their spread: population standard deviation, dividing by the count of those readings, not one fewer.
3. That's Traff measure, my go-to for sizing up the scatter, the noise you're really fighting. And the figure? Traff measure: 0.33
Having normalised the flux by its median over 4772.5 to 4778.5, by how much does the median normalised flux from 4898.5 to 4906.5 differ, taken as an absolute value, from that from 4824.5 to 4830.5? 0.15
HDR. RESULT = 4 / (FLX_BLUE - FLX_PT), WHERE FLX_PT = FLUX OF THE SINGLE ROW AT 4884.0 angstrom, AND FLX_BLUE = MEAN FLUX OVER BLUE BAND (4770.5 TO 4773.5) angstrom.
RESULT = -5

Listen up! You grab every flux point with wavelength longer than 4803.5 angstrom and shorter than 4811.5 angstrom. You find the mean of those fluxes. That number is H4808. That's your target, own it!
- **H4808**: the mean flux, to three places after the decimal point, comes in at 2.510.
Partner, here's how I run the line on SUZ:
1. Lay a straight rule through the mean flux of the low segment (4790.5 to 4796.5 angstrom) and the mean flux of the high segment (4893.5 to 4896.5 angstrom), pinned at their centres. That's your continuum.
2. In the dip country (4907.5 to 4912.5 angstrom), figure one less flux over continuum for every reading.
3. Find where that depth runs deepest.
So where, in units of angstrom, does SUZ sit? 4912.0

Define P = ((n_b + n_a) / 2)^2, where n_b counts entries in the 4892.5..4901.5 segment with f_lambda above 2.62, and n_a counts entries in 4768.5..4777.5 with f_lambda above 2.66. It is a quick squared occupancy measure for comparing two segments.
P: 20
